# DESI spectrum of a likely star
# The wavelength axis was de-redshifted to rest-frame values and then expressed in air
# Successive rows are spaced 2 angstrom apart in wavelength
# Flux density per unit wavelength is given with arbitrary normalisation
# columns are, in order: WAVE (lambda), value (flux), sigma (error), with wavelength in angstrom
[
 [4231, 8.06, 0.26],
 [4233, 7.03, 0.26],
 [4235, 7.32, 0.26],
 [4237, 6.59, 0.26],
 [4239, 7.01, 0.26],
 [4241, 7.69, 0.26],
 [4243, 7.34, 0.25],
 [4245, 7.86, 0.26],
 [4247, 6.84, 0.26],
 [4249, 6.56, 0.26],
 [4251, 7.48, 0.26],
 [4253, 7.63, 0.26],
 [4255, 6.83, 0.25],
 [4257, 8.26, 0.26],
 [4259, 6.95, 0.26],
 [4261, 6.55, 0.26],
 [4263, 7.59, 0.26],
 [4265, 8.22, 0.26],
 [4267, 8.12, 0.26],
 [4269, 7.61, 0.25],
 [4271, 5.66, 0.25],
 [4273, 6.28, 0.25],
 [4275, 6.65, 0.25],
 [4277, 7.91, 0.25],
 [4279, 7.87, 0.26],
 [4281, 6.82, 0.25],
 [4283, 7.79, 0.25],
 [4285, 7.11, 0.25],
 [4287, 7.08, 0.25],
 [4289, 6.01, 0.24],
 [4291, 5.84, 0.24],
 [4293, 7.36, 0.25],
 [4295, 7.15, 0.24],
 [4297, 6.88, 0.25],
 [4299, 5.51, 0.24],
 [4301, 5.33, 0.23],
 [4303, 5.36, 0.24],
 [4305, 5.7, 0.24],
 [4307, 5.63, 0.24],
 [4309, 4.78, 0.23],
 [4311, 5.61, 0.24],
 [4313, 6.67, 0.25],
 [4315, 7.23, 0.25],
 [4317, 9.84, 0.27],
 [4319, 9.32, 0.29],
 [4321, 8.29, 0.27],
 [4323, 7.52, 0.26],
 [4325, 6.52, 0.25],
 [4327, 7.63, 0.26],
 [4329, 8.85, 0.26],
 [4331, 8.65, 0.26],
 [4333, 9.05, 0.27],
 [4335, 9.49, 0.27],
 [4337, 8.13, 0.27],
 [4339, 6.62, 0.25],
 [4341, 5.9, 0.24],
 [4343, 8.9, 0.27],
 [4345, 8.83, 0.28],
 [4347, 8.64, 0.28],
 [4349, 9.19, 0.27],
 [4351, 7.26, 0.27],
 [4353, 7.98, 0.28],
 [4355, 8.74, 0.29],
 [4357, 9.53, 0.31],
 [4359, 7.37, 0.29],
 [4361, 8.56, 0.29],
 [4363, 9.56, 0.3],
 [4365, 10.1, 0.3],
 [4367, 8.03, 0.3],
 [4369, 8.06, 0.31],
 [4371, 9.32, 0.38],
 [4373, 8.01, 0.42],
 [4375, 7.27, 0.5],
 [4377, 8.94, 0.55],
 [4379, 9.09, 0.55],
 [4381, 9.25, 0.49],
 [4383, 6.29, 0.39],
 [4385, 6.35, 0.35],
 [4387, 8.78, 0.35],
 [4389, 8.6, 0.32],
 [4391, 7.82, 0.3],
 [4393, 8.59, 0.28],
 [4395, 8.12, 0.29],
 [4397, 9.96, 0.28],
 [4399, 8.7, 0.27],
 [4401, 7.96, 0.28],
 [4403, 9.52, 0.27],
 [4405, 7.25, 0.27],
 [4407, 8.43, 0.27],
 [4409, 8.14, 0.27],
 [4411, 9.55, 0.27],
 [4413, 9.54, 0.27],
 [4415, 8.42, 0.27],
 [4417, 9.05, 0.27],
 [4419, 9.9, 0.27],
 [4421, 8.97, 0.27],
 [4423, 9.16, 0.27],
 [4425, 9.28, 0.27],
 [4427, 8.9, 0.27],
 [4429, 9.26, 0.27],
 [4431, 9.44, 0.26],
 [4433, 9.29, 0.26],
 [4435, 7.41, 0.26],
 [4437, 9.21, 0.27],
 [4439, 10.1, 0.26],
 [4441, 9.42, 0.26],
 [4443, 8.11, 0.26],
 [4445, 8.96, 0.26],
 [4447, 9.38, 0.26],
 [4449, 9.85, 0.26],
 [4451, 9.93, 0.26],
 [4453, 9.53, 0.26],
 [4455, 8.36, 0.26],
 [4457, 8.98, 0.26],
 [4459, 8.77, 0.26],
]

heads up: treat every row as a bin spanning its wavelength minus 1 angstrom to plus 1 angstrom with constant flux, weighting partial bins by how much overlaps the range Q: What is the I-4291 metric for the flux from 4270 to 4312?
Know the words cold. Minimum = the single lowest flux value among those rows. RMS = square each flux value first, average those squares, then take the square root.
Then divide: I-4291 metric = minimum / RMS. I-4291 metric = 0.740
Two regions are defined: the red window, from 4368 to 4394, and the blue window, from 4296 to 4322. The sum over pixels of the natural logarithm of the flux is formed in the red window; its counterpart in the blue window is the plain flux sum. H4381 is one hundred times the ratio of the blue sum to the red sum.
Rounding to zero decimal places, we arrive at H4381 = 316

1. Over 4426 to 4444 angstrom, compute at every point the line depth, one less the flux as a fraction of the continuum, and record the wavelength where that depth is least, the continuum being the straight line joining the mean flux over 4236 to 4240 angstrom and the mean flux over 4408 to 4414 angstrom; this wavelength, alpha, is 4439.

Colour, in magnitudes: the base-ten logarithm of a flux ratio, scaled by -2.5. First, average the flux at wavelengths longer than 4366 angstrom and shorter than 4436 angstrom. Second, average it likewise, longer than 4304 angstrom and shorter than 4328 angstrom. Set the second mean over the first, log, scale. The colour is 0.21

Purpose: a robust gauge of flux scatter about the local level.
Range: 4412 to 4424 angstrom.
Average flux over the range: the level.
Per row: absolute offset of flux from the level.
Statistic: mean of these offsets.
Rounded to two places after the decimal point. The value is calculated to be 0.36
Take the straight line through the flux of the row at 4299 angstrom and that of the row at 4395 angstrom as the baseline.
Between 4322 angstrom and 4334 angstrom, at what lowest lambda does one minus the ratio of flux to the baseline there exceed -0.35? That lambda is 4323 angstrom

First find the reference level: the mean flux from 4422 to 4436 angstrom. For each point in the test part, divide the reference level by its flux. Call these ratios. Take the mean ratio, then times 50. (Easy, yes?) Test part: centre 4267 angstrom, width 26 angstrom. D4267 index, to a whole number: 62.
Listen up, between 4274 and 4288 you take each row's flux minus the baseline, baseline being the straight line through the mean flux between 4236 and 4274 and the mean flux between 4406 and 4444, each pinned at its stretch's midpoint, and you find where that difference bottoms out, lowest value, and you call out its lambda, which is 4275 angstrom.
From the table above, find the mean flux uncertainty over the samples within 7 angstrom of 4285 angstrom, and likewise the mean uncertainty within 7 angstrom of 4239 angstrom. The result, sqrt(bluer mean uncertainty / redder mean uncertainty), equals 1.02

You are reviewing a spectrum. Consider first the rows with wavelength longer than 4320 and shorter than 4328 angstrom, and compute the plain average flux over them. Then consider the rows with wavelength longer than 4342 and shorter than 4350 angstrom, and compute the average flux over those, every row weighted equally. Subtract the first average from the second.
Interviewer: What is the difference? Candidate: 1.4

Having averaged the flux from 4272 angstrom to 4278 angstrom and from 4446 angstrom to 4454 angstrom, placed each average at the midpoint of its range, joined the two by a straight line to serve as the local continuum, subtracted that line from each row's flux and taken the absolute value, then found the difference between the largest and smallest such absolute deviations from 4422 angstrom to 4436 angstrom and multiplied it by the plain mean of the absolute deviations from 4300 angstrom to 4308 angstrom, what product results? 3.8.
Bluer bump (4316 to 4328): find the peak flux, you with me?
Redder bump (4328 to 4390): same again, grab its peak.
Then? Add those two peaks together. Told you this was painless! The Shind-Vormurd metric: 19.9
